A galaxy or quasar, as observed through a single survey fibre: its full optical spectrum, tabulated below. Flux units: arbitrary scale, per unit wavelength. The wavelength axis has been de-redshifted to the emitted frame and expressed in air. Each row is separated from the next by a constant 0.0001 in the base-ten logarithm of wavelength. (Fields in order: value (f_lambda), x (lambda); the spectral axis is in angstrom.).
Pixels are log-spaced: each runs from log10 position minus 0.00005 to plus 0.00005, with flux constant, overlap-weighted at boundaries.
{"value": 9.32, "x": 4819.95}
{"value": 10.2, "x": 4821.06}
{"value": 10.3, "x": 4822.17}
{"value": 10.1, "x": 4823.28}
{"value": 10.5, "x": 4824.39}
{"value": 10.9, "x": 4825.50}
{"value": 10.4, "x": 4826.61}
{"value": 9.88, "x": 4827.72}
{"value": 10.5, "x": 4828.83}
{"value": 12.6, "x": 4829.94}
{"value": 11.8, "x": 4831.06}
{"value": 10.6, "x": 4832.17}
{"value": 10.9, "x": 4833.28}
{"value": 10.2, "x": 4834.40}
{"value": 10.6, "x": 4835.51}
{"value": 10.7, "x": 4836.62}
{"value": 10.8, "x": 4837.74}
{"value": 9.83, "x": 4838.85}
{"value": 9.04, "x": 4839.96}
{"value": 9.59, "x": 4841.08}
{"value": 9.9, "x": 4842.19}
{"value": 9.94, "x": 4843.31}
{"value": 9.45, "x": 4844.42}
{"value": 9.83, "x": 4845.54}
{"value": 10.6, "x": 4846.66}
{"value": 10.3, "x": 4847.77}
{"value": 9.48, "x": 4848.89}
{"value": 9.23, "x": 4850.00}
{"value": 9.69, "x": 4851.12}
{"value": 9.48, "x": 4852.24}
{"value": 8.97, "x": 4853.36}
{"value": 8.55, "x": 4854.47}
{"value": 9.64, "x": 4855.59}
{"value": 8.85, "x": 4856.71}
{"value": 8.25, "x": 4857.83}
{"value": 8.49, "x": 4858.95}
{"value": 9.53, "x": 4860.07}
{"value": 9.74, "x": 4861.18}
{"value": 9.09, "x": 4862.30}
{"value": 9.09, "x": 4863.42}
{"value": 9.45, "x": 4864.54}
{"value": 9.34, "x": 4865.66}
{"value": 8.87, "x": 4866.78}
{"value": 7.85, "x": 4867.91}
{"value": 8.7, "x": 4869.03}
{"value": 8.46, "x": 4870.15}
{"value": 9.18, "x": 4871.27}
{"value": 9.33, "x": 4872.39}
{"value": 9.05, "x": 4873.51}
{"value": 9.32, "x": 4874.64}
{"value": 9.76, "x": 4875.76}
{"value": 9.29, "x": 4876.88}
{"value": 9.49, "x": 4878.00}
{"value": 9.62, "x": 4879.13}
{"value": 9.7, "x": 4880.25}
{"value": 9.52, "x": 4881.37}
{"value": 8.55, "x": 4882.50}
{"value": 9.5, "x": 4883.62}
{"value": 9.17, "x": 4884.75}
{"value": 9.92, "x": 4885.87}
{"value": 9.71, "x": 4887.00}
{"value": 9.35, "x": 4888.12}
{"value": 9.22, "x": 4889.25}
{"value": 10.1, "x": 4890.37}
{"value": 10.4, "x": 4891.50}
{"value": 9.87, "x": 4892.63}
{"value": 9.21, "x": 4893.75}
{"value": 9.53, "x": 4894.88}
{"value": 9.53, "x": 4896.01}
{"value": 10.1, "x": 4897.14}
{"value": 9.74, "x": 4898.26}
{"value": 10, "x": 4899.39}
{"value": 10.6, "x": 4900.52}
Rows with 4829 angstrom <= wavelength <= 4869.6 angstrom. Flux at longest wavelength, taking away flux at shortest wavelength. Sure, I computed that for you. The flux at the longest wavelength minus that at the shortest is -3.9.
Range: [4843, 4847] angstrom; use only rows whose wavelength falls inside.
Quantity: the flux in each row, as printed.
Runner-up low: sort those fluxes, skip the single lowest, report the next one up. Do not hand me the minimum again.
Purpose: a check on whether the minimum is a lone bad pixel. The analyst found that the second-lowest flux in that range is 9.83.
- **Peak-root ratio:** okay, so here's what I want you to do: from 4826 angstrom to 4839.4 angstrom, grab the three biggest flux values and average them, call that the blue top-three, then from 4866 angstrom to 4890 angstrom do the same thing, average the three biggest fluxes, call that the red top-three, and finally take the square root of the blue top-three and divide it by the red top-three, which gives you 0.350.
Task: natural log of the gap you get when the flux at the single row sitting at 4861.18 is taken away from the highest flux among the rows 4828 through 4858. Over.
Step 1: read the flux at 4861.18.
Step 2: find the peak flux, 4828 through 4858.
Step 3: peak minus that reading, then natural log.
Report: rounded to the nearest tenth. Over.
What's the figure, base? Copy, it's 1.1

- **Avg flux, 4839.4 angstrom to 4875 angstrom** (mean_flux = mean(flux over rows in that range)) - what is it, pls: 9.3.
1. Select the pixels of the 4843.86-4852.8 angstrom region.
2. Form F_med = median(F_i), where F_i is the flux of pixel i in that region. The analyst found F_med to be 9.6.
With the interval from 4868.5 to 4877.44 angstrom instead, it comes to 9.2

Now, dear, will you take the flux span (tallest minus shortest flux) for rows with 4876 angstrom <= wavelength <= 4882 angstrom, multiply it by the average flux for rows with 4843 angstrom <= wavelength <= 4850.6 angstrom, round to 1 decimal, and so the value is 4.0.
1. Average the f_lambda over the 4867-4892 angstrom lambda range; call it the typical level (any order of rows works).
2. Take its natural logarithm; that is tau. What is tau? 2.23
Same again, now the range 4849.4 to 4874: 2.20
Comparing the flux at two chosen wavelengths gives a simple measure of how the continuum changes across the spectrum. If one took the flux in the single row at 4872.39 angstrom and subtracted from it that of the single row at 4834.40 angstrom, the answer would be -0.9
